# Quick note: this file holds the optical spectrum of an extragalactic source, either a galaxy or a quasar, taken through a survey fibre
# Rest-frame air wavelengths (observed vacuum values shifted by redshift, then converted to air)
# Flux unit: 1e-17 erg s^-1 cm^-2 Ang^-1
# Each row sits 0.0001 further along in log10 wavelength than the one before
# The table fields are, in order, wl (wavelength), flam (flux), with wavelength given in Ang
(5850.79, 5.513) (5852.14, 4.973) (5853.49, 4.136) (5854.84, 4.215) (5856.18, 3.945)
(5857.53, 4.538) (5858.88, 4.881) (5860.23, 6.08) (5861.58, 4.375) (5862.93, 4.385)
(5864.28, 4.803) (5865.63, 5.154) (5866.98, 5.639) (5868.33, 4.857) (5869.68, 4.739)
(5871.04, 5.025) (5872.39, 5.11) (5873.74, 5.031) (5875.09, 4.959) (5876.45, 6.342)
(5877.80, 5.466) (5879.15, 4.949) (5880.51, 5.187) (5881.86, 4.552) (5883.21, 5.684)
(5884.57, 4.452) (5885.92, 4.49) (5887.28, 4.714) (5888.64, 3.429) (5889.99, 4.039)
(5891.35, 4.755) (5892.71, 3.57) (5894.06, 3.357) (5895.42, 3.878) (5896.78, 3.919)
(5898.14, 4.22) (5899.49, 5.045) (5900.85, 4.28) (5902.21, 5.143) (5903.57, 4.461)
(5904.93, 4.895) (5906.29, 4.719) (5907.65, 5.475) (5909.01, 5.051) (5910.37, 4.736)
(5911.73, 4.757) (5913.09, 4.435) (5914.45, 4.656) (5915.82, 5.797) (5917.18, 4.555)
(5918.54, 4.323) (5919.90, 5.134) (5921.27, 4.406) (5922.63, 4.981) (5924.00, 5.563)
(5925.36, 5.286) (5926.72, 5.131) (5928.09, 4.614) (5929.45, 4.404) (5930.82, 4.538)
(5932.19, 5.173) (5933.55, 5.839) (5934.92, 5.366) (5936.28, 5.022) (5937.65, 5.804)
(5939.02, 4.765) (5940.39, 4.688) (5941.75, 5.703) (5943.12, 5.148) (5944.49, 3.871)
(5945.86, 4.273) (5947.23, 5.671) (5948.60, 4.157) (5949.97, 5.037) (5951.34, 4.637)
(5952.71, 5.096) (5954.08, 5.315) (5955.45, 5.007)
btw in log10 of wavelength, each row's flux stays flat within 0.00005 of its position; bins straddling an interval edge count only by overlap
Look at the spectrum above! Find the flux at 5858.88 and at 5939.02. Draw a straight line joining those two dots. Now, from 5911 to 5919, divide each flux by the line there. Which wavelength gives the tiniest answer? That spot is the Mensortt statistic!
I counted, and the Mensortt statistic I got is 5918.54 Ang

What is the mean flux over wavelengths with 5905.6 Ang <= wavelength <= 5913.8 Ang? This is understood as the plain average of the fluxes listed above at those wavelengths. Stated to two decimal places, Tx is 4.86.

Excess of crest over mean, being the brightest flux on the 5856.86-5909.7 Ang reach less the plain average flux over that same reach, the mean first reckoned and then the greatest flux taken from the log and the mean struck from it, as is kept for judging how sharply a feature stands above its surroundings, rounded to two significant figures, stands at 1.6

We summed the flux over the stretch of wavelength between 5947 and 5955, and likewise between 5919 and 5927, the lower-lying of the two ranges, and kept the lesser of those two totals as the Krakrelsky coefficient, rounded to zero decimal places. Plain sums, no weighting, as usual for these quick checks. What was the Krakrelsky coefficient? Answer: 30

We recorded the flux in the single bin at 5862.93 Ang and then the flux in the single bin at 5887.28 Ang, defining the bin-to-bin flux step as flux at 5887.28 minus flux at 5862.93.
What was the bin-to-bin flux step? 0.33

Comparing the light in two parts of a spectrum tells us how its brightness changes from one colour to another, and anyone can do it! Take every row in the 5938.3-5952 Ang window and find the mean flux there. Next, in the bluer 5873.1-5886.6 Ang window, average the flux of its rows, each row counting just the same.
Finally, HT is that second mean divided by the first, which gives 1.07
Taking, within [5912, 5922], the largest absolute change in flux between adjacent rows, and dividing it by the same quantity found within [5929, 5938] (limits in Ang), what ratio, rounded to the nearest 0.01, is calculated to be 1.59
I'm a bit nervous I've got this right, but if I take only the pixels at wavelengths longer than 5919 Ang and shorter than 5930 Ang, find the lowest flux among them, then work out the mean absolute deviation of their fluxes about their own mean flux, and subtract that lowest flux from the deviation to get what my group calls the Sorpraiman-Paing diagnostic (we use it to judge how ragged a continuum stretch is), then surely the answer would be -4.1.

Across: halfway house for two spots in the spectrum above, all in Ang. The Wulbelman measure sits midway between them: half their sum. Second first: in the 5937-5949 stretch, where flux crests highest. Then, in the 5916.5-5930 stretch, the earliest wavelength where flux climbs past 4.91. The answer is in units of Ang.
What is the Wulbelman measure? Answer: 5928.8 Ang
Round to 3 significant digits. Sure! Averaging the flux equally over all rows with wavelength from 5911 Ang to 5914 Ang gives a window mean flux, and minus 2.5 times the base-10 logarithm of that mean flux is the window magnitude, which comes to -1.66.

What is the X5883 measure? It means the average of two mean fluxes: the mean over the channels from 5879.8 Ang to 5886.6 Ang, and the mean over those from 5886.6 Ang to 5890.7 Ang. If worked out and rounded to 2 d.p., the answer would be 4.47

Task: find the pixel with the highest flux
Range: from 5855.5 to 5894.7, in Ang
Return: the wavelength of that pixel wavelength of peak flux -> 5876.45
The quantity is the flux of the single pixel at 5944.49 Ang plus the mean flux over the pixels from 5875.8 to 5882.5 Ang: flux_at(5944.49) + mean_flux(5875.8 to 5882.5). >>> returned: 9.2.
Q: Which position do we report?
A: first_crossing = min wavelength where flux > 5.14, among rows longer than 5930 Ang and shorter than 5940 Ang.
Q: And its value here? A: 5932.19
